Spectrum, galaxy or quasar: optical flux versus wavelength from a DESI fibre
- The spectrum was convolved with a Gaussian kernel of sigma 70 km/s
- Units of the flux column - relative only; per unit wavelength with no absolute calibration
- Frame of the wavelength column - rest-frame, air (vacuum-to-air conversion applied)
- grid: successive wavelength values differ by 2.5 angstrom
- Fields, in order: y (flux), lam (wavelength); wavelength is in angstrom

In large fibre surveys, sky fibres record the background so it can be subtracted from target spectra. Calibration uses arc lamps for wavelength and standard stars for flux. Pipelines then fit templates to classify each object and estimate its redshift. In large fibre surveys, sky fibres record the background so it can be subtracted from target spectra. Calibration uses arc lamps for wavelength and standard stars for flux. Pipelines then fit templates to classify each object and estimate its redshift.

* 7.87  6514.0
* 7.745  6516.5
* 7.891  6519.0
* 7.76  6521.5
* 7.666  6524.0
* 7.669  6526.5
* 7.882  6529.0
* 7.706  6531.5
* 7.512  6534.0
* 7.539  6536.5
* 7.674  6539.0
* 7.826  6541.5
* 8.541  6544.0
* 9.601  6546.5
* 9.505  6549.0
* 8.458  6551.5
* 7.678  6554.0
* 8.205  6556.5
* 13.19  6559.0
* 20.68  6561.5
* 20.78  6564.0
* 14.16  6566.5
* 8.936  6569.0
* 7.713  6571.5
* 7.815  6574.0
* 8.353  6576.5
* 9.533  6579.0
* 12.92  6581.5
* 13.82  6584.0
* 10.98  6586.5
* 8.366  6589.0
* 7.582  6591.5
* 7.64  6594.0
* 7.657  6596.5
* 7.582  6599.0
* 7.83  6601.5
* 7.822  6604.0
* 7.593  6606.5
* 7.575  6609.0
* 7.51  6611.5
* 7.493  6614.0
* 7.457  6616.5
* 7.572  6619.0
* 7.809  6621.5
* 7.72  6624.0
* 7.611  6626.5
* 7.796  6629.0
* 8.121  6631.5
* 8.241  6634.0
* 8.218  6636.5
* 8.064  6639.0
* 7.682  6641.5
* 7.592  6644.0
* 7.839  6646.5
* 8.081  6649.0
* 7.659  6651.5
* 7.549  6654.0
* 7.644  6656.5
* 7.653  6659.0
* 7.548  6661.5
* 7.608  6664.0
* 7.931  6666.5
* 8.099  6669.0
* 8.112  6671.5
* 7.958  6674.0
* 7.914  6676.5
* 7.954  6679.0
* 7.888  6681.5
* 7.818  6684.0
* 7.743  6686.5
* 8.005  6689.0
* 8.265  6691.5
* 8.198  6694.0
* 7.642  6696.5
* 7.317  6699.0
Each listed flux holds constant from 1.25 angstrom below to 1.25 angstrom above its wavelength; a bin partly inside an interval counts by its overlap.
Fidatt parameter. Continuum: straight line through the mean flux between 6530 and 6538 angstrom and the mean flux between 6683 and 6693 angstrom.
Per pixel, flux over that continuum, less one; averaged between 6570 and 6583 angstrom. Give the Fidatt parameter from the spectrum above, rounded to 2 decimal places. 0.21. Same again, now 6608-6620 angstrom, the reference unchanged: -0.03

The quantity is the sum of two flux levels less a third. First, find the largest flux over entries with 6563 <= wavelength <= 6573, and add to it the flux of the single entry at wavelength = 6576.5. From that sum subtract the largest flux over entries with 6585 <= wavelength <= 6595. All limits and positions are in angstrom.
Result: 18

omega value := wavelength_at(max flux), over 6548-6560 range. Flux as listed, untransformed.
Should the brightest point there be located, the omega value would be 6559.0 angstrom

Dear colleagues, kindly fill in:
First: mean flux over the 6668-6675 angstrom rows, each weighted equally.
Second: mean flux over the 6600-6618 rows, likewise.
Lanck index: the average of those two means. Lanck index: 7.83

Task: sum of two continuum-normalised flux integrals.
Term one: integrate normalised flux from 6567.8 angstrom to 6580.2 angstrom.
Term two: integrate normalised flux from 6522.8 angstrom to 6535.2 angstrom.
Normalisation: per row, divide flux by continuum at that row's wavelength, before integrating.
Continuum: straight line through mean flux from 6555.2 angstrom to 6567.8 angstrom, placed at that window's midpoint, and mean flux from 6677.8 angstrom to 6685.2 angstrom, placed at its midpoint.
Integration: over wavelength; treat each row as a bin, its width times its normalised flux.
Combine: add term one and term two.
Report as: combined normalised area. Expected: 13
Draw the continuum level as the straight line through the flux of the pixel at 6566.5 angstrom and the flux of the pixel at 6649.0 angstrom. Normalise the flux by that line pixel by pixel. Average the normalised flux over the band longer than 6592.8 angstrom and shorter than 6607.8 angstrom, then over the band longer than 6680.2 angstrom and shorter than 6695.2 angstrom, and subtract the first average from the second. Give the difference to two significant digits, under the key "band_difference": 0.88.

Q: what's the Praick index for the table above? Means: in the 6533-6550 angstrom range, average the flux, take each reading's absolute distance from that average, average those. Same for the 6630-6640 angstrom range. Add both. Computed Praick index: 1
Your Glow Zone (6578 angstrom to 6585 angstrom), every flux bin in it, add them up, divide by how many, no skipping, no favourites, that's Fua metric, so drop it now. 12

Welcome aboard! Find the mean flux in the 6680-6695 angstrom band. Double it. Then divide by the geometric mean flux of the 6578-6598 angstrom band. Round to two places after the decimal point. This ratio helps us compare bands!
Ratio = 1.67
